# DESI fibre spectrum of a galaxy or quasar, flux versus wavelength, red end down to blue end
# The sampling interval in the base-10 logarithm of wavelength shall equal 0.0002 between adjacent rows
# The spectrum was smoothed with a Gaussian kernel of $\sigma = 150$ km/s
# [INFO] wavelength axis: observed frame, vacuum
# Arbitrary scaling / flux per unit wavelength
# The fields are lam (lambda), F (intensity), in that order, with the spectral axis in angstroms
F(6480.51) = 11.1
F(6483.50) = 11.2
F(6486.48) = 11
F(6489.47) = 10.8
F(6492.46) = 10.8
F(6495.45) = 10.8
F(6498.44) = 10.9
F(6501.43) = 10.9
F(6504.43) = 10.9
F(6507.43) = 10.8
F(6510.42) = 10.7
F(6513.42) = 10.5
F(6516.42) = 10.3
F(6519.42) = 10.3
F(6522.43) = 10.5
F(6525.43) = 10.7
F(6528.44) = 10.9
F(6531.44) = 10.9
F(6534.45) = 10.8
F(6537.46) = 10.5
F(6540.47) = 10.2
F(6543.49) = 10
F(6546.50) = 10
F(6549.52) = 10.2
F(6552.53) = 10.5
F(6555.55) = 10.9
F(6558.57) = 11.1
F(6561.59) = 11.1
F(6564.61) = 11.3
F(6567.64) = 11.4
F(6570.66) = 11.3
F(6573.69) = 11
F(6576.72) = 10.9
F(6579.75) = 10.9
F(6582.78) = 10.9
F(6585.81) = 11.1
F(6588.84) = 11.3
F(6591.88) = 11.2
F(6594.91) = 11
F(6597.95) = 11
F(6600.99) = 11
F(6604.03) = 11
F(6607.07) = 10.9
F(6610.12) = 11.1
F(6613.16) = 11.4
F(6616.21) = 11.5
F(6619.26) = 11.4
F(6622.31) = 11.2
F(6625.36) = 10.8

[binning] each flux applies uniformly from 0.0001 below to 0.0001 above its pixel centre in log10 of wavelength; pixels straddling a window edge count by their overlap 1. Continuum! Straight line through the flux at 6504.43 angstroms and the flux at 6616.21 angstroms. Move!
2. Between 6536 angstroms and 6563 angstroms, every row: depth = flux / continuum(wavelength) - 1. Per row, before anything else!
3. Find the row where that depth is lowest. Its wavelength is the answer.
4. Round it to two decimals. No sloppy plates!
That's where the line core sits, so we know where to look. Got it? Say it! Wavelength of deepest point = 6546.50 angstroms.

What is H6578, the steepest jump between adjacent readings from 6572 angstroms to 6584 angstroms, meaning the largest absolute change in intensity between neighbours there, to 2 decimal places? 0.10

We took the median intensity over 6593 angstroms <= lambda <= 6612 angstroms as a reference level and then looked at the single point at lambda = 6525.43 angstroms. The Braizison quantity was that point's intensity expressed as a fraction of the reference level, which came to 0.97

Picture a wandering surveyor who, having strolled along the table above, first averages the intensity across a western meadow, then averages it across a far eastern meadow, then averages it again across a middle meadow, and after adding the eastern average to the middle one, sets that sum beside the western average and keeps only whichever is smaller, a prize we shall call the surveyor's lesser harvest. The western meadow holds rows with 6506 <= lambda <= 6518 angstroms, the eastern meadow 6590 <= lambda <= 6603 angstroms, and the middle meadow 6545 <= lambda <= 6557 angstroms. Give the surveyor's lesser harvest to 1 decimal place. 10.6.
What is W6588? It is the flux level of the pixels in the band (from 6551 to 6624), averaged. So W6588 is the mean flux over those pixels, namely 11.1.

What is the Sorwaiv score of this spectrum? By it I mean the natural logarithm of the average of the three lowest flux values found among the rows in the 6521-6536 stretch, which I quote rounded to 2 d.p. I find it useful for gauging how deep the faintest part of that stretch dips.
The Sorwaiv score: 2.37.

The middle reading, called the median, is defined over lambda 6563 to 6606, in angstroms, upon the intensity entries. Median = 11.0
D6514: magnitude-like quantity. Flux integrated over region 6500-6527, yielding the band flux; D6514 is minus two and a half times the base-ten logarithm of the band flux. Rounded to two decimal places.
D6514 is -6.14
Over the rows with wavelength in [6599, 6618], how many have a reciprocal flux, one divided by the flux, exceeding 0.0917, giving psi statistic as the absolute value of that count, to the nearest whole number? 1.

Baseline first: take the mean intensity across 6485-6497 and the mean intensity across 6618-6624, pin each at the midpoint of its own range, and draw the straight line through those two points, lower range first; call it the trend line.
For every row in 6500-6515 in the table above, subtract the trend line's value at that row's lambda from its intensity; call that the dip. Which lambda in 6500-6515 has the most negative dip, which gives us 6513.42 angstroms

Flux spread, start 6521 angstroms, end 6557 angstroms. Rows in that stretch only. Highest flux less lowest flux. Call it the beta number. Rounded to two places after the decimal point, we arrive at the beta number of 0.90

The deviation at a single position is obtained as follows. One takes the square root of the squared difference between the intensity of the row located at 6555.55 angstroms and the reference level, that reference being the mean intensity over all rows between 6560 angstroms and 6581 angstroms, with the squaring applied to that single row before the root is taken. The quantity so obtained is 0.23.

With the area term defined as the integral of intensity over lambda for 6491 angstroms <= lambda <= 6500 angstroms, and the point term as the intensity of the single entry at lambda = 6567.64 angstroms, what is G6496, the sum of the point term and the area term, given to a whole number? 109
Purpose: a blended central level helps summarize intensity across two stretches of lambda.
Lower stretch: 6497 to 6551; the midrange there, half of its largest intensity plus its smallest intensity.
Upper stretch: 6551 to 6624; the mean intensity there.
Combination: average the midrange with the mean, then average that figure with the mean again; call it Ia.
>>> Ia 10.9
